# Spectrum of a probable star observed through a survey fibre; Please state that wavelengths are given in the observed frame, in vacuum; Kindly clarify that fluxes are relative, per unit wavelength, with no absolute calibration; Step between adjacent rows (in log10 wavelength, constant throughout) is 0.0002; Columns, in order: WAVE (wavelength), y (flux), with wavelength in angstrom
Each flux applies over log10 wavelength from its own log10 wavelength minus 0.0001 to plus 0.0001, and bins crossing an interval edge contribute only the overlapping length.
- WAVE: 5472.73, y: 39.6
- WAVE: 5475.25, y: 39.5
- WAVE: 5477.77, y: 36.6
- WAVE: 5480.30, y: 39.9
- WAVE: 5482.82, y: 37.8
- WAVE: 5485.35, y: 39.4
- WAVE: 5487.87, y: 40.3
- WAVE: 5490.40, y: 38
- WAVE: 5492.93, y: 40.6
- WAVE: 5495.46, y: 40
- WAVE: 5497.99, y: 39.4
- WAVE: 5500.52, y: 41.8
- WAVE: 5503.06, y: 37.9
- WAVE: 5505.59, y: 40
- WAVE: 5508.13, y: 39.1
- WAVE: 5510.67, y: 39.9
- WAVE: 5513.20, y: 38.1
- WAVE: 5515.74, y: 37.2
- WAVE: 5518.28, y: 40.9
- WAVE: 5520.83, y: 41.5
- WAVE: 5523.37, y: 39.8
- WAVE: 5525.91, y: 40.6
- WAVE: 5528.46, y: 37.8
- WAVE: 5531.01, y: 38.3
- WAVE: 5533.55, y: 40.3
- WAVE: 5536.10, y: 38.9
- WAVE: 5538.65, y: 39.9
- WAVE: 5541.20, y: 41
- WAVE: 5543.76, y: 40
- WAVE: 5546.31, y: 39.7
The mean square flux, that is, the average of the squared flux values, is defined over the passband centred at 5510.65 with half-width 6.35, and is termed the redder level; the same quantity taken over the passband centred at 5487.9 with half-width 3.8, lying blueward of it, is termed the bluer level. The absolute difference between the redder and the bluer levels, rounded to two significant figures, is 29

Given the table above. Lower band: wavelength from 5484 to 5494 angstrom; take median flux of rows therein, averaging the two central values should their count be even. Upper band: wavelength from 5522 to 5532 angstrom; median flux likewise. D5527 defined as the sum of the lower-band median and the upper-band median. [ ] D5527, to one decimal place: 78.9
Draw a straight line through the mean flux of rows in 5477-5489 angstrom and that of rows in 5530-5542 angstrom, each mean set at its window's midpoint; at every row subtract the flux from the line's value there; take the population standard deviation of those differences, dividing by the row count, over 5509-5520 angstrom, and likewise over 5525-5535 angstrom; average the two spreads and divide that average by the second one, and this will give 1.09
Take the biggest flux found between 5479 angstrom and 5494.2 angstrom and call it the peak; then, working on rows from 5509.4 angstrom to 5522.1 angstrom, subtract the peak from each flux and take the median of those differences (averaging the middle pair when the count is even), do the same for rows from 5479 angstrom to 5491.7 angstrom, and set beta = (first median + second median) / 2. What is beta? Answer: -0.95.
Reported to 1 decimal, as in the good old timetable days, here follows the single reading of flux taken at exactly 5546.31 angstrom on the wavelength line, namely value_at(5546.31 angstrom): 39.7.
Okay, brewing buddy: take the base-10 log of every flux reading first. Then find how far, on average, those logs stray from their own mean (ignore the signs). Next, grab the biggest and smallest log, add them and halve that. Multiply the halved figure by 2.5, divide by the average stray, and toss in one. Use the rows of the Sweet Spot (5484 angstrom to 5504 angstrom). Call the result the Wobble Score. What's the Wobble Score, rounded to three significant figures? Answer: 366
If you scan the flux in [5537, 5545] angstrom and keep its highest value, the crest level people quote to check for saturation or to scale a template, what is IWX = 41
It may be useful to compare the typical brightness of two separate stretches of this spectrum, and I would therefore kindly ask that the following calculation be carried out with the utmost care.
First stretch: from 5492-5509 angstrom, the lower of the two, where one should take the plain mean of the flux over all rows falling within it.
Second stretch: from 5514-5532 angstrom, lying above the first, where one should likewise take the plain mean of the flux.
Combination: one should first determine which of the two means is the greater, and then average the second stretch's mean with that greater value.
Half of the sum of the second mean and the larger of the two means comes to 39.6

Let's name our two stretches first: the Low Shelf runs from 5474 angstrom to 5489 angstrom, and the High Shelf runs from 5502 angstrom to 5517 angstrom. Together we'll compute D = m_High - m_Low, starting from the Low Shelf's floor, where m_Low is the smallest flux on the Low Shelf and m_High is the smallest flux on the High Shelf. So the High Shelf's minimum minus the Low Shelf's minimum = 0.60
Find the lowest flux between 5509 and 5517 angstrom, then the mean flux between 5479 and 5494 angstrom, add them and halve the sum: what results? 38.3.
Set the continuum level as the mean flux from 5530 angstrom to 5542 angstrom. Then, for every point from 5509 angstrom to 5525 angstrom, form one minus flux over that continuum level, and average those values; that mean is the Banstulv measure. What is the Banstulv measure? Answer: 0.003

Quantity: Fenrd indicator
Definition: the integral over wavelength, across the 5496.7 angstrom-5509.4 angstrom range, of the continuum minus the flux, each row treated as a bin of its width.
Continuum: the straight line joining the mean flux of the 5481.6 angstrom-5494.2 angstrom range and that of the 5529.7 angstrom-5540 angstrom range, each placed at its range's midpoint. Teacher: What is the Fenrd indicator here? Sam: -5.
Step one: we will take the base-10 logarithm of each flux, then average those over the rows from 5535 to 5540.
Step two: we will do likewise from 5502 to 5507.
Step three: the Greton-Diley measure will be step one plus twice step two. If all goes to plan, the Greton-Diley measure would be 4.78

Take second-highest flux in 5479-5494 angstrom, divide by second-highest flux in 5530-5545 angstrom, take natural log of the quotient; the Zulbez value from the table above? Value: 0.000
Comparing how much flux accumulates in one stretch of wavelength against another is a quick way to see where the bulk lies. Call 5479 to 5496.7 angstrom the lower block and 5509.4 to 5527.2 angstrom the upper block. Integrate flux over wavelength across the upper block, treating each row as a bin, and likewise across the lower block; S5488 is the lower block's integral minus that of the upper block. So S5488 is -9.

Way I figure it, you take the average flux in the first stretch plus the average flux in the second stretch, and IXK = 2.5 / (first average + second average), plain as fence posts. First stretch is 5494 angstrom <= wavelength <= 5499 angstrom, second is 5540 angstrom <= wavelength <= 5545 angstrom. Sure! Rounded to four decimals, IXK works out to 0.0312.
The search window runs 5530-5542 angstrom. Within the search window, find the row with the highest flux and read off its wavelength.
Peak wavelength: 5541.20 angstrom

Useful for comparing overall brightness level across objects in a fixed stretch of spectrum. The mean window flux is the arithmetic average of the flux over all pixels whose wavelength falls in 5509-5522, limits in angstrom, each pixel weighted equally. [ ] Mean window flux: 39.5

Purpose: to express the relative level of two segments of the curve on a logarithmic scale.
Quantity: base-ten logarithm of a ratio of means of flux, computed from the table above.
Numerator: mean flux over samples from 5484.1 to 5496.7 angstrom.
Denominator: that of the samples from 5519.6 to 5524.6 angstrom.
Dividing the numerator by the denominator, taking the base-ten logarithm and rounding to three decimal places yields -0.011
